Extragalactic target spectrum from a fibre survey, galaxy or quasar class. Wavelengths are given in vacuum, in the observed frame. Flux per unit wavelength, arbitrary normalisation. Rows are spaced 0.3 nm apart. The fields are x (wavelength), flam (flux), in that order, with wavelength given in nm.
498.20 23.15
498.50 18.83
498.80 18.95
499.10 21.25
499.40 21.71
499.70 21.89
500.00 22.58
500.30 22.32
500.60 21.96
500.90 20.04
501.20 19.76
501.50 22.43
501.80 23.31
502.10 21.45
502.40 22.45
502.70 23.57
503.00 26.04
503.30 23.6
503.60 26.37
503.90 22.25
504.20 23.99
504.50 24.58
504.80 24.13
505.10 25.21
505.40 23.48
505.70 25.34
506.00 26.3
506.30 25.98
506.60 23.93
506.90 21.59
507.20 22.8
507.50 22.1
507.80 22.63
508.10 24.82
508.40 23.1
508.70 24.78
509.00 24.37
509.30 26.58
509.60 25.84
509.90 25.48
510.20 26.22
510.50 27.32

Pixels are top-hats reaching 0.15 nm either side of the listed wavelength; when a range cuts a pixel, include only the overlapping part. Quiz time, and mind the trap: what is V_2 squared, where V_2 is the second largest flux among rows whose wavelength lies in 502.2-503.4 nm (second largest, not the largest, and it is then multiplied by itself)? 557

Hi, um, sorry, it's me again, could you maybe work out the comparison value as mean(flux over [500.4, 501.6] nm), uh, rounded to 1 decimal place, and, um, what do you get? 21.0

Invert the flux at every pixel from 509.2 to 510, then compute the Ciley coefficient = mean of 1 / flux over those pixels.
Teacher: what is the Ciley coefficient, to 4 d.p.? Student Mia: 0.0385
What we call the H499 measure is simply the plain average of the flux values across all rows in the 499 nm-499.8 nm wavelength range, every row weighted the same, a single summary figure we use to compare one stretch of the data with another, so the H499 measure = 21.6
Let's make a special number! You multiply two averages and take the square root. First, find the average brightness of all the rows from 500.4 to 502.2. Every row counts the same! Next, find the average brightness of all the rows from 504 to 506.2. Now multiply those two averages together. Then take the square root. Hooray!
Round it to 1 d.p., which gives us 23.0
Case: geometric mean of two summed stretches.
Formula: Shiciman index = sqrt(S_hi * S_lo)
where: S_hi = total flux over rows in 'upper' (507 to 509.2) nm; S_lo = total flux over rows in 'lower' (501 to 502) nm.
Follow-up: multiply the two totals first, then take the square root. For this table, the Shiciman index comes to 104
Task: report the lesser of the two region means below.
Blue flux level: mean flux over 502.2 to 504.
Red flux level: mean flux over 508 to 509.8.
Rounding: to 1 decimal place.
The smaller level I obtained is 24.0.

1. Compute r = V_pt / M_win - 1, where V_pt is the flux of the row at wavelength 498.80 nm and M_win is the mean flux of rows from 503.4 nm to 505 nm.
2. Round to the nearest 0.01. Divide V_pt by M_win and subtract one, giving -0.22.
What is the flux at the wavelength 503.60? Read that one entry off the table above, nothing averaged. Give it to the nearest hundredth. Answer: 26.37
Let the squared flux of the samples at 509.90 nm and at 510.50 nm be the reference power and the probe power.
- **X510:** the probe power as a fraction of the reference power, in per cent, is 115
